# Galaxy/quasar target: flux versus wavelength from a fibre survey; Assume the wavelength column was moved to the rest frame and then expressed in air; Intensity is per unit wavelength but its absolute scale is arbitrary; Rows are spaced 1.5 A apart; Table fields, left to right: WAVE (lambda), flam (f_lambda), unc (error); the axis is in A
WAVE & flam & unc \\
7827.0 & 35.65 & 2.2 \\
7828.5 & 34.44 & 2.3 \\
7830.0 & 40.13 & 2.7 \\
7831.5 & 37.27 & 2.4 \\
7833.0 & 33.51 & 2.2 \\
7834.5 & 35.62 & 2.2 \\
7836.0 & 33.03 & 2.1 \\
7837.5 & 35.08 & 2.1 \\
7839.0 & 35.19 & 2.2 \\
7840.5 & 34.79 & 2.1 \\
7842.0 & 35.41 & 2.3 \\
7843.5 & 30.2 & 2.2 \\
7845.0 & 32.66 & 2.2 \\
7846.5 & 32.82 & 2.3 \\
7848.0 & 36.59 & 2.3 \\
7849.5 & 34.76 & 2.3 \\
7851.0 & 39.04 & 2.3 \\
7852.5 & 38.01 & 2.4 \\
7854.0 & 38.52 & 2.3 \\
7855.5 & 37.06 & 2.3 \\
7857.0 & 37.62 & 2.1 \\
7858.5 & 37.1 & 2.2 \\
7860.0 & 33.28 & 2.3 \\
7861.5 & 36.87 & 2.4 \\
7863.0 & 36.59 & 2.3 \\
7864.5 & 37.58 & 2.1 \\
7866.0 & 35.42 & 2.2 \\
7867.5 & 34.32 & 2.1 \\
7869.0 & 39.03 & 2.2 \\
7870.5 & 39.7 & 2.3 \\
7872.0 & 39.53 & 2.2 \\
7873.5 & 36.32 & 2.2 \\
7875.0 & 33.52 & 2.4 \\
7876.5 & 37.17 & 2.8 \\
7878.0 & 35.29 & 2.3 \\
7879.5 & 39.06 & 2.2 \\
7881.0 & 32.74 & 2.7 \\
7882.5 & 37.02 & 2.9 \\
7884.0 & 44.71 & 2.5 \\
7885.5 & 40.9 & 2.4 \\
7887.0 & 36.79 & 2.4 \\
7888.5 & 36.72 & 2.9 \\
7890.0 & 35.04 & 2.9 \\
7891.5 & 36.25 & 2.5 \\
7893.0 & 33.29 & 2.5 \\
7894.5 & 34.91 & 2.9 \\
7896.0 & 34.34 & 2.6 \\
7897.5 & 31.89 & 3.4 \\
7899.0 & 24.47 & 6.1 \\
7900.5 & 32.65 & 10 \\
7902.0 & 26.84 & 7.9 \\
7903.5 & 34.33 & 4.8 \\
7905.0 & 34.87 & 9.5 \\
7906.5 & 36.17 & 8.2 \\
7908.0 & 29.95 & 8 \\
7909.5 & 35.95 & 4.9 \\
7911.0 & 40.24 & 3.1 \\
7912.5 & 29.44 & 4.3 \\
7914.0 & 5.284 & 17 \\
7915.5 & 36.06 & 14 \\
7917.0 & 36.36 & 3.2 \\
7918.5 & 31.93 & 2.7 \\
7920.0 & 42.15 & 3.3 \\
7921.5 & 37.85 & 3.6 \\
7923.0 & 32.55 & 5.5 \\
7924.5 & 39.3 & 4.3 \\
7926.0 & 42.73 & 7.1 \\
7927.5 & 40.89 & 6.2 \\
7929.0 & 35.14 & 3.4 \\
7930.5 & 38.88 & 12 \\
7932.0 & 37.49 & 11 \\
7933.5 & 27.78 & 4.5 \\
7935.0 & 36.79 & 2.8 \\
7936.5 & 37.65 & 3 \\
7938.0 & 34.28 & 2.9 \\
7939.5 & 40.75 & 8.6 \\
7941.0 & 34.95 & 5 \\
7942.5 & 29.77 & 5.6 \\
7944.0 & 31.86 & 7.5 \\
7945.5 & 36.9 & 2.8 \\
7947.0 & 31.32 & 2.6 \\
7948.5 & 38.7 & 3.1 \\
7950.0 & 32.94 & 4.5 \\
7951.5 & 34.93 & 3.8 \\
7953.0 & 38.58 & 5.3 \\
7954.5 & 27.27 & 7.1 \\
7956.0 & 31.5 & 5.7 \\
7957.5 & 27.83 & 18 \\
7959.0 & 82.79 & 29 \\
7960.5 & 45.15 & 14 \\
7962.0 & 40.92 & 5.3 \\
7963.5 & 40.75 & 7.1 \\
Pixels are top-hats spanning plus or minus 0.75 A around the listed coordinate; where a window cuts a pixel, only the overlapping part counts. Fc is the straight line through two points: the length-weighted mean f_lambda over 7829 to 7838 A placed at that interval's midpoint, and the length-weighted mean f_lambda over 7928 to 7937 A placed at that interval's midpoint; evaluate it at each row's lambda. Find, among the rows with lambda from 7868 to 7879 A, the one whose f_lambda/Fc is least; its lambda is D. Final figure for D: 7875.0 A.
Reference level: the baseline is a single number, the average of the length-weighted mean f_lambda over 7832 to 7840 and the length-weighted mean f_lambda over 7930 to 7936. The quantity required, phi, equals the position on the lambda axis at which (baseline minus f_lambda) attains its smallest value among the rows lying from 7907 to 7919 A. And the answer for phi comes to 7911.0 A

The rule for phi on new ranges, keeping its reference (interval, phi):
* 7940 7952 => 7948.5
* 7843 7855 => 7851.0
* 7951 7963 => 7959.0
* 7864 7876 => 7870.5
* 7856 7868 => 7857.0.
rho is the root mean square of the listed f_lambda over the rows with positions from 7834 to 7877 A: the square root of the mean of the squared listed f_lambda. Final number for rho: 36.0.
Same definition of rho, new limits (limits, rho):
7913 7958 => 35.0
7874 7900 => 35.8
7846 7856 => 36.7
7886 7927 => 34.3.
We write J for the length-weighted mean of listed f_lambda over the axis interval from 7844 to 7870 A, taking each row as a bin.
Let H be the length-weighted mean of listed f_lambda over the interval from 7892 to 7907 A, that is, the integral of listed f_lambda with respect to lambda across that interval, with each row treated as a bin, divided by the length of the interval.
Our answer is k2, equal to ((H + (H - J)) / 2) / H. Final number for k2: 0.44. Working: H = 32.4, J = 36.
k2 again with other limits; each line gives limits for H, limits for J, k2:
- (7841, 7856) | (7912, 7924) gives 0.55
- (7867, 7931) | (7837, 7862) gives 0.49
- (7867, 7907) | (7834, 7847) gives 0.52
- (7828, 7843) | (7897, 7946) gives 0.52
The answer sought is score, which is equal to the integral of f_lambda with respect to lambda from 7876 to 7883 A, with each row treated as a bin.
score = 253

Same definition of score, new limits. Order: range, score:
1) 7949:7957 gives 264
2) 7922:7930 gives 305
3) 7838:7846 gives 269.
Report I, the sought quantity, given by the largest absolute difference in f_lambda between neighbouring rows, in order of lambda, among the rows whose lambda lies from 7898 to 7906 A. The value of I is 8.2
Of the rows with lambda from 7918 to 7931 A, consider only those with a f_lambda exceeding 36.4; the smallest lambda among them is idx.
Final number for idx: 7920.0 A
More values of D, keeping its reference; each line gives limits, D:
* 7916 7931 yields 7918.5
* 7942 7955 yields 7954.5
